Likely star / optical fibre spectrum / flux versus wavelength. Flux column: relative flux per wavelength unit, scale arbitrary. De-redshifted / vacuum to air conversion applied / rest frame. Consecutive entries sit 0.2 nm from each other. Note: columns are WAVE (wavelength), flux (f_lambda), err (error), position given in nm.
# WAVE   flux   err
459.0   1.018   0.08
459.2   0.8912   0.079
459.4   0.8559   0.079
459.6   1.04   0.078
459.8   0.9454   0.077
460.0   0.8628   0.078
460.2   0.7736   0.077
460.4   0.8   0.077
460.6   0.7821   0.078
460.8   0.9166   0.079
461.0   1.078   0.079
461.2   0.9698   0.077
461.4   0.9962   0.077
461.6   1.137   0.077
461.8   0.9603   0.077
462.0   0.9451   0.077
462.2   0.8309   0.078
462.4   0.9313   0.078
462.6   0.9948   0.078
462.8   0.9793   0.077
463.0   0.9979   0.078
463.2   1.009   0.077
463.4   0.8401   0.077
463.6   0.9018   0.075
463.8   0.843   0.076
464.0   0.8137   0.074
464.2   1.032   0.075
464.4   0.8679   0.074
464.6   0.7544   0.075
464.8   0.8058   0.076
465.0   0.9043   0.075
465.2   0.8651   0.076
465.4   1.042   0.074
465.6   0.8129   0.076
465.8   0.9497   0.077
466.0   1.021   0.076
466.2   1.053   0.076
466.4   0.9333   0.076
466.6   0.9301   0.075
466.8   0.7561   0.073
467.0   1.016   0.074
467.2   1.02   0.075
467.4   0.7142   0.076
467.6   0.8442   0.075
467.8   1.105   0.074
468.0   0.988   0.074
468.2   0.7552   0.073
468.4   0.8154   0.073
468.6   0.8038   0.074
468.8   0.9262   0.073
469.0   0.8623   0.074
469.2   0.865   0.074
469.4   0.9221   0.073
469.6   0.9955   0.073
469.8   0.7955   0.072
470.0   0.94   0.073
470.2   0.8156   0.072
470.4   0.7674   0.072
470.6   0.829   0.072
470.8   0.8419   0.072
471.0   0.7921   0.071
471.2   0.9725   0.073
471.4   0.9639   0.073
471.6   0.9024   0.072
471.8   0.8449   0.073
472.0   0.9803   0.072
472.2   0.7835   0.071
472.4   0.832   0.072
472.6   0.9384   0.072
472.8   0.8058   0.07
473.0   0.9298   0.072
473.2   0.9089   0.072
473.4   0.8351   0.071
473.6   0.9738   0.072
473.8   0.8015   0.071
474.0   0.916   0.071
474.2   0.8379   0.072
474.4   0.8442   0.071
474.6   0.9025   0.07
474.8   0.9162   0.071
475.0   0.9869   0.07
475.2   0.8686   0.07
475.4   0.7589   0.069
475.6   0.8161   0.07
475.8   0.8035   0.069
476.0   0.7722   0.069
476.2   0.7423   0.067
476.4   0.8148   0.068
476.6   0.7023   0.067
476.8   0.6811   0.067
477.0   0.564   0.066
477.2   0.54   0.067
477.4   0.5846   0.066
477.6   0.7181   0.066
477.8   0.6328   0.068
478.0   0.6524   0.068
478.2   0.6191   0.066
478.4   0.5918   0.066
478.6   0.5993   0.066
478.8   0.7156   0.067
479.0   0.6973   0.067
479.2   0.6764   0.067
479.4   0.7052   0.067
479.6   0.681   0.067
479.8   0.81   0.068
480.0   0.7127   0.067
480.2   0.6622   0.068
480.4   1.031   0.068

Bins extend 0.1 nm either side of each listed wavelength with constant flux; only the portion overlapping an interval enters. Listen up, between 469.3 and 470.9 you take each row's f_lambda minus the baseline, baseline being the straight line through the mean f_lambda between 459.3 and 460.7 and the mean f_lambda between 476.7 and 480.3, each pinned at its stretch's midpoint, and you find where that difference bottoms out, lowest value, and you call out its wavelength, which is 470.4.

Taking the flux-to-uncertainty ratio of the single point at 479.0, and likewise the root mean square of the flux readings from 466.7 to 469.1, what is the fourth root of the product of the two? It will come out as 1.75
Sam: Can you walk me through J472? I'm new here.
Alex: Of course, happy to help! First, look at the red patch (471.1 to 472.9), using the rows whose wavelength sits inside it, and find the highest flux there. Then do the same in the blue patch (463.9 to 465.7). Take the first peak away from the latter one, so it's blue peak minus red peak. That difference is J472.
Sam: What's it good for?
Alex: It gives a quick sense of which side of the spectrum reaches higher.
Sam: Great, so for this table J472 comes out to 0.062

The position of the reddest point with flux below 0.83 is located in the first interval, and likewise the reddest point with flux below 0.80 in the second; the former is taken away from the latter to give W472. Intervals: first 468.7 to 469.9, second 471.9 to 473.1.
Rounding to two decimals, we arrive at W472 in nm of 2.40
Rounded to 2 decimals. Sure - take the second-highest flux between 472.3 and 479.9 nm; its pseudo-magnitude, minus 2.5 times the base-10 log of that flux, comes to 0.03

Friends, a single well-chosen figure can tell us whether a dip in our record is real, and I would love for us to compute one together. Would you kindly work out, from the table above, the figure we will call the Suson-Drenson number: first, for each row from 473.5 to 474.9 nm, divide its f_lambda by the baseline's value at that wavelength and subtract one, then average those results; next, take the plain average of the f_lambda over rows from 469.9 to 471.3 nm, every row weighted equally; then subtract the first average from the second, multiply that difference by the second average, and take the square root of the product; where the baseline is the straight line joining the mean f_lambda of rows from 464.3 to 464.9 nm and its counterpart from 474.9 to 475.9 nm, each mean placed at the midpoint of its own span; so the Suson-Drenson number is 0.83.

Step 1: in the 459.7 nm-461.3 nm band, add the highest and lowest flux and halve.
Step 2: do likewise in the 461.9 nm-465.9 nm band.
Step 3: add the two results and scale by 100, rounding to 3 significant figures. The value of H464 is 182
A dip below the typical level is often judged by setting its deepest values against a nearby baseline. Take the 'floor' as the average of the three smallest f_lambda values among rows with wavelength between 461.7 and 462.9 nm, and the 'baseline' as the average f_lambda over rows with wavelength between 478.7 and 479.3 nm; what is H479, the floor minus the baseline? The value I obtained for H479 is 0.21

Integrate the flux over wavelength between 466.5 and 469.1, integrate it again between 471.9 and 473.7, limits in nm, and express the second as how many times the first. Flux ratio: 0.7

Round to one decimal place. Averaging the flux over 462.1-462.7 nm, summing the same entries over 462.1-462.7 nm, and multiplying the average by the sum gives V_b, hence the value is 2.5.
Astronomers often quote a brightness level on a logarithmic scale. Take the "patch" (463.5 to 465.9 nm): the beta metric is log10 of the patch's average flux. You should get -0.054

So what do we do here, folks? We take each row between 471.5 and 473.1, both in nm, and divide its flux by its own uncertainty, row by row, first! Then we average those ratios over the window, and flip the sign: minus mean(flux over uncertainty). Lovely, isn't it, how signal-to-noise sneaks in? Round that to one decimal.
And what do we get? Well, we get -12.2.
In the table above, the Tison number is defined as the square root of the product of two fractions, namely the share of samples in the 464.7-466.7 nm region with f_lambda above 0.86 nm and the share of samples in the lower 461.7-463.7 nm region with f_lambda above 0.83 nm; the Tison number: 0.9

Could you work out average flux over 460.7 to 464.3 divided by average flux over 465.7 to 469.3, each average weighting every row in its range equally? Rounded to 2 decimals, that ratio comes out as 1.05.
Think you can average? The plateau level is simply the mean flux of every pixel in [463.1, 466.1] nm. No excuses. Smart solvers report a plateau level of 0.898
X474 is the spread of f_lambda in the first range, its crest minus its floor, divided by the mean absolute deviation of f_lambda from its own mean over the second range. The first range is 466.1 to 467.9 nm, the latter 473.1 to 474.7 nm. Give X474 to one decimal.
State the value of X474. 8.2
